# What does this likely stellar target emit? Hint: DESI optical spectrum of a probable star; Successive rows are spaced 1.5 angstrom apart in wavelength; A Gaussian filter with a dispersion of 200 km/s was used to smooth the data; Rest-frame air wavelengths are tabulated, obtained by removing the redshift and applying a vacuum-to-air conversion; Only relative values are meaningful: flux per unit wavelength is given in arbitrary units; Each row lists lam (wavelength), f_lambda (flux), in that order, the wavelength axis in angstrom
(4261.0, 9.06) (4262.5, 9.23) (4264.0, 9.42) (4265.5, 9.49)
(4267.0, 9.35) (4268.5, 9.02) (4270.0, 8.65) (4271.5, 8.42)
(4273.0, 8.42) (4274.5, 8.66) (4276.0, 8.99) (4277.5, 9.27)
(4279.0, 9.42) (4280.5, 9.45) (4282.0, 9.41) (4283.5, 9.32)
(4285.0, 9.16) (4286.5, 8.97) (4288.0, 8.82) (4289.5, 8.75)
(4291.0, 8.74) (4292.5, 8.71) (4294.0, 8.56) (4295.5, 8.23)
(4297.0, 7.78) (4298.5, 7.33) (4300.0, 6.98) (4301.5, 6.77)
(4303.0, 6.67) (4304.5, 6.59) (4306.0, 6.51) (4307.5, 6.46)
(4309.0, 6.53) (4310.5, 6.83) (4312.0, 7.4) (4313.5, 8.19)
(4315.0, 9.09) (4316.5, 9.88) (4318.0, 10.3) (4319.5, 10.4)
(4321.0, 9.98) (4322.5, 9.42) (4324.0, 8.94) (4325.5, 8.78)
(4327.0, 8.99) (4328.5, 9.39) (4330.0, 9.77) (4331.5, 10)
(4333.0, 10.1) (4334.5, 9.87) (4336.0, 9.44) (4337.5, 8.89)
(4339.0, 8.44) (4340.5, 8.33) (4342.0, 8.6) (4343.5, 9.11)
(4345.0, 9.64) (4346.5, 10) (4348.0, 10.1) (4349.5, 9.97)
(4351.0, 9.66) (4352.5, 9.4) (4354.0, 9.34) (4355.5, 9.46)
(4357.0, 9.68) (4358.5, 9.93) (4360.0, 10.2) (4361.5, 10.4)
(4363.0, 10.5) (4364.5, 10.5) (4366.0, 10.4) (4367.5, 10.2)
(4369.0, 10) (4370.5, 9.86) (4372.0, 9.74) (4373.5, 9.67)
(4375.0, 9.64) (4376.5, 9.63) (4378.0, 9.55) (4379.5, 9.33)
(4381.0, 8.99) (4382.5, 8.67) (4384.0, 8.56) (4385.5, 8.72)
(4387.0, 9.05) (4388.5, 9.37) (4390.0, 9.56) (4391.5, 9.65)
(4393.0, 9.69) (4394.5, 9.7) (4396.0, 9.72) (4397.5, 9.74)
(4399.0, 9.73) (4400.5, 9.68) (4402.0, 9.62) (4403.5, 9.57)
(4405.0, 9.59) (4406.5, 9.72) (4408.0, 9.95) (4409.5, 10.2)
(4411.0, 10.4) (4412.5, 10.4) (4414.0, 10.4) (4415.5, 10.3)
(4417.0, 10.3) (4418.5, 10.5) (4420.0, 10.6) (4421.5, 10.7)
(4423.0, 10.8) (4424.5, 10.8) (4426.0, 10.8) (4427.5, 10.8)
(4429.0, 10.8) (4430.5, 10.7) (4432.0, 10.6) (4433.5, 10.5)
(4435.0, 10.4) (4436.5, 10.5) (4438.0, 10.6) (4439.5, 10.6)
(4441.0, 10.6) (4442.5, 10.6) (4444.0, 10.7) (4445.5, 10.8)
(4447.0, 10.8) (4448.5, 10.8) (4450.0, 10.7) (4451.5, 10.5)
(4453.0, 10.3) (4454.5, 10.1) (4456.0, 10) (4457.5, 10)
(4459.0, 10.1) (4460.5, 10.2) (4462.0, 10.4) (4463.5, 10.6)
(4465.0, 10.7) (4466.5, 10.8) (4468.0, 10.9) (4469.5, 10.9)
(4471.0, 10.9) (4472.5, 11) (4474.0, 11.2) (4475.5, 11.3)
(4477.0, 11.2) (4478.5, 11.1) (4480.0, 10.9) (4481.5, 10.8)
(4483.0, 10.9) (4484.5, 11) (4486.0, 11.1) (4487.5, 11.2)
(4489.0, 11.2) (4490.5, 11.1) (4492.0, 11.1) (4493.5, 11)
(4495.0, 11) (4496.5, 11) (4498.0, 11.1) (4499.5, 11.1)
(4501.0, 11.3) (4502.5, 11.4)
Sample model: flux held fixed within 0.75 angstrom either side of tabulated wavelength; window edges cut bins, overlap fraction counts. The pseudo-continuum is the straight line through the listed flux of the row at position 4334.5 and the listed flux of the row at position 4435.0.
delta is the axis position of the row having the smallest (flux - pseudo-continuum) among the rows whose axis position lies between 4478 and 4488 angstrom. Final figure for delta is 4481.5 angstrom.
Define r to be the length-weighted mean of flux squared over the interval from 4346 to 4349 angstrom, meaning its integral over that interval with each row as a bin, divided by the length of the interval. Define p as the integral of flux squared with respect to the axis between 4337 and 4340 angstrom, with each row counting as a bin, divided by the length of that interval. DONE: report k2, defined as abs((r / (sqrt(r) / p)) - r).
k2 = 646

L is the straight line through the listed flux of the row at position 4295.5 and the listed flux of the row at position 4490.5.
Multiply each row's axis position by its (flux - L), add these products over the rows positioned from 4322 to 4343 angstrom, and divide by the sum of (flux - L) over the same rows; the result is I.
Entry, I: 4328.5 angstrom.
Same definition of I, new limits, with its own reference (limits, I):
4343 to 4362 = 4353.1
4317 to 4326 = 4320.1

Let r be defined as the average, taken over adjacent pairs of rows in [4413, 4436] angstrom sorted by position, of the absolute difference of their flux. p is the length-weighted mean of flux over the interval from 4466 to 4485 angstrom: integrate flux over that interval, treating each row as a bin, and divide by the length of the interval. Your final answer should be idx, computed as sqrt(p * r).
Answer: 0.89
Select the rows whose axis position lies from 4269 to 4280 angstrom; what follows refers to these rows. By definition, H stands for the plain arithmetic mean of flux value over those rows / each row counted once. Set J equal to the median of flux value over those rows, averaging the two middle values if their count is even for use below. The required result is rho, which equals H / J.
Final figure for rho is 1.02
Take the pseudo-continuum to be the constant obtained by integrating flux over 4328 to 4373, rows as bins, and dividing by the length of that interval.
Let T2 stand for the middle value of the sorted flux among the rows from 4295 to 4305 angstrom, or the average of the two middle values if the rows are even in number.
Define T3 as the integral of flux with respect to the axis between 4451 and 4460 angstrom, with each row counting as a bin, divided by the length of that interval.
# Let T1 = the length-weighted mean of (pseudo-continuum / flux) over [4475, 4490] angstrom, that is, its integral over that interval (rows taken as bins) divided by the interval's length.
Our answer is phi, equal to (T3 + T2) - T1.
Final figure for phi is 16.3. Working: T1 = 0.88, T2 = 7.0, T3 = 10.2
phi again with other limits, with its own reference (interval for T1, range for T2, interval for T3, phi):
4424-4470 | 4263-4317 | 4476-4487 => 18.8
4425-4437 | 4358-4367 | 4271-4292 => 18.5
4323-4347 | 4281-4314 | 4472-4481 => 18.0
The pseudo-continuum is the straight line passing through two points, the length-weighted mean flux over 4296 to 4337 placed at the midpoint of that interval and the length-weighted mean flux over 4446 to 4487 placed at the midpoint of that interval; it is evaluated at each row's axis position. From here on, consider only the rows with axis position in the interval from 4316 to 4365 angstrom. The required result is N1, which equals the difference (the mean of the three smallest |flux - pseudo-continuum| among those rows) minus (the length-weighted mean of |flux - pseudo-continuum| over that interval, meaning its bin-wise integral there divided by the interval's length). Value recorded -0.68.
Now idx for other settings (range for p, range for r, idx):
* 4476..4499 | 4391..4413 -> 0.93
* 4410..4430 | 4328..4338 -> 1.84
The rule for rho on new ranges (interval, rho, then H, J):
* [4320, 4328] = 1.03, 9.22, 9.0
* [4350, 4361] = 1.00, 9.67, 9.7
